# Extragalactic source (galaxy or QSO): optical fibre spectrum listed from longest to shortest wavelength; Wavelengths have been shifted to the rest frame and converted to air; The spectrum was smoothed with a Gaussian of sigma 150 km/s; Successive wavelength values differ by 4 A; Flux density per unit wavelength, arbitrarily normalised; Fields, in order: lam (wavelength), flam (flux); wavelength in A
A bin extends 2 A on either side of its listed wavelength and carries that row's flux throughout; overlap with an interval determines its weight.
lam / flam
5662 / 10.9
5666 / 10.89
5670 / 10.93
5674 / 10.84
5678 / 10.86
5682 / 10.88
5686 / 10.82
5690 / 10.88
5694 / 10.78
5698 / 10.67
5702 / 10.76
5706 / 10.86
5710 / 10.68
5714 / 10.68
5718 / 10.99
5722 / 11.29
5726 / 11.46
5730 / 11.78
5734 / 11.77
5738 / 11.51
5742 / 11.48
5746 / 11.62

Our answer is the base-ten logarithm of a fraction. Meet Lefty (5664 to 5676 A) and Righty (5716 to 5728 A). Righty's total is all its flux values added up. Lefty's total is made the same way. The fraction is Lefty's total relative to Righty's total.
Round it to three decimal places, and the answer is -0.014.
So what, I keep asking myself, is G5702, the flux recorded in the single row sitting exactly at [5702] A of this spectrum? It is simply 10.76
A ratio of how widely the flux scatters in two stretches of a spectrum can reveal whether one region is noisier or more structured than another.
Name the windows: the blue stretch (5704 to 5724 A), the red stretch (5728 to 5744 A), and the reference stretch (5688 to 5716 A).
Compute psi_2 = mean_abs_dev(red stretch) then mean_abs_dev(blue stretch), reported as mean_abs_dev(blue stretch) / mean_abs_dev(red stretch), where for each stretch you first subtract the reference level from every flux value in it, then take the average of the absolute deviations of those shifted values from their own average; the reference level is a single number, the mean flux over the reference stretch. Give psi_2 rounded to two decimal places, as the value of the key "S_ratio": 1.37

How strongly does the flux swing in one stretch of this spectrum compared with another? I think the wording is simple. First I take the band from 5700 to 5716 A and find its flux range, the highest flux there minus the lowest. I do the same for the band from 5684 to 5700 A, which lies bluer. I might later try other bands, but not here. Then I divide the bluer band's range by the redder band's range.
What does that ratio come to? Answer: 1.2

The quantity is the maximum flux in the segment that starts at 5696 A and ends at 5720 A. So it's 10.99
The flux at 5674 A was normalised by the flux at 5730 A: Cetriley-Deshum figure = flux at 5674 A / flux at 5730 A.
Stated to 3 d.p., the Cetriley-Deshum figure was 0.920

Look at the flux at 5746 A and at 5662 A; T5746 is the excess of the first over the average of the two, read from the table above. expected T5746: 0.36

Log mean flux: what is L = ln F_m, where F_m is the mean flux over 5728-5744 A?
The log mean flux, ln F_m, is 2.45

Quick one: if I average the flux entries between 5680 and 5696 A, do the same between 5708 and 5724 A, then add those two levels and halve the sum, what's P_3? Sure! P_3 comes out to 10.9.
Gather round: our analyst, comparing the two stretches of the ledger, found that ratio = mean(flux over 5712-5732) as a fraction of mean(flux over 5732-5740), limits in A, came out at 0.97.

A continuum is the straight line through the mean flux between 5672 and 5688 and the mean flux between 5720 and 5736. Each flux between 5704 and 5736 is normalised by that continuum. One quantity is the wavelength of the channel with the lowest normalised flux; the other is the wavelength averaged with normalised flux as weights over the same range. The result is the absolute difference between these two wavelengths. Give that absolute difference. 6.2 A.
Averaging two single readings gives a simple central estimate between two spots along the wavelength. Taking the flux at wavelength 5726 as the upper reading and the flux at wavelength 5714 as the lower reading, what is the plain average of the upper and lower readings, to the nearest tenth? 11.1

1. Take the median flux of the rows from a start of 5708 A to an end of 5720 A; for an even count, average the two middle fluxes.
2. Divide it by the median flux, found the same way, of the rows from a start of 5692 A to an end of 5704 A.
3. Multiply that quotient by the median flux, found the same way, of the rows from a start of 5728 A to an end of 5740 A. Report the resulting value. 11.7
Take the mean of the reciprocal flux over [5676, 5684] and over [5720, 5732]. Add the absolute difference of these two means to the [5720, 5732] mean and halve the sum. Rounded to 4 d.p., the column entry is 0.0460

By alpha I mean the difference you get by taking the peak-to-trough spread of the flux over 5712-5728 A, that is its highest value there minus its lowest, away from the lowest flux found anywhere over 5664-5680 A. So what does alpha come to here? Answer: 10.1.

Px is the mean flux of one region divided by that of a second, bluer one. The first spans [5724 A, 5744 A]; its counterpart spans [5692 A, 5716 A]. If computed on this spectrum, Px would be 1.080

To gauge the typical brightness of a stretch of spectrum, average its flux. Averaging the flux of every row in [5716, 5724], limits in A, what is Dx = 11.1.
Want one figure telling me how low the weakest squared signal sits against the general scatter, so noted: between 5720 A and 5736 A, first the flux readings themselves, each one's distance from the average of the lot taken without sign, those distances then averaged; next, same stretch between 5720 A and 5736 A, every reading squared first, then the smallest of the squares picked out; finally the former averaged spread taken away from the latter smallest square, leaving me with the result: 127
